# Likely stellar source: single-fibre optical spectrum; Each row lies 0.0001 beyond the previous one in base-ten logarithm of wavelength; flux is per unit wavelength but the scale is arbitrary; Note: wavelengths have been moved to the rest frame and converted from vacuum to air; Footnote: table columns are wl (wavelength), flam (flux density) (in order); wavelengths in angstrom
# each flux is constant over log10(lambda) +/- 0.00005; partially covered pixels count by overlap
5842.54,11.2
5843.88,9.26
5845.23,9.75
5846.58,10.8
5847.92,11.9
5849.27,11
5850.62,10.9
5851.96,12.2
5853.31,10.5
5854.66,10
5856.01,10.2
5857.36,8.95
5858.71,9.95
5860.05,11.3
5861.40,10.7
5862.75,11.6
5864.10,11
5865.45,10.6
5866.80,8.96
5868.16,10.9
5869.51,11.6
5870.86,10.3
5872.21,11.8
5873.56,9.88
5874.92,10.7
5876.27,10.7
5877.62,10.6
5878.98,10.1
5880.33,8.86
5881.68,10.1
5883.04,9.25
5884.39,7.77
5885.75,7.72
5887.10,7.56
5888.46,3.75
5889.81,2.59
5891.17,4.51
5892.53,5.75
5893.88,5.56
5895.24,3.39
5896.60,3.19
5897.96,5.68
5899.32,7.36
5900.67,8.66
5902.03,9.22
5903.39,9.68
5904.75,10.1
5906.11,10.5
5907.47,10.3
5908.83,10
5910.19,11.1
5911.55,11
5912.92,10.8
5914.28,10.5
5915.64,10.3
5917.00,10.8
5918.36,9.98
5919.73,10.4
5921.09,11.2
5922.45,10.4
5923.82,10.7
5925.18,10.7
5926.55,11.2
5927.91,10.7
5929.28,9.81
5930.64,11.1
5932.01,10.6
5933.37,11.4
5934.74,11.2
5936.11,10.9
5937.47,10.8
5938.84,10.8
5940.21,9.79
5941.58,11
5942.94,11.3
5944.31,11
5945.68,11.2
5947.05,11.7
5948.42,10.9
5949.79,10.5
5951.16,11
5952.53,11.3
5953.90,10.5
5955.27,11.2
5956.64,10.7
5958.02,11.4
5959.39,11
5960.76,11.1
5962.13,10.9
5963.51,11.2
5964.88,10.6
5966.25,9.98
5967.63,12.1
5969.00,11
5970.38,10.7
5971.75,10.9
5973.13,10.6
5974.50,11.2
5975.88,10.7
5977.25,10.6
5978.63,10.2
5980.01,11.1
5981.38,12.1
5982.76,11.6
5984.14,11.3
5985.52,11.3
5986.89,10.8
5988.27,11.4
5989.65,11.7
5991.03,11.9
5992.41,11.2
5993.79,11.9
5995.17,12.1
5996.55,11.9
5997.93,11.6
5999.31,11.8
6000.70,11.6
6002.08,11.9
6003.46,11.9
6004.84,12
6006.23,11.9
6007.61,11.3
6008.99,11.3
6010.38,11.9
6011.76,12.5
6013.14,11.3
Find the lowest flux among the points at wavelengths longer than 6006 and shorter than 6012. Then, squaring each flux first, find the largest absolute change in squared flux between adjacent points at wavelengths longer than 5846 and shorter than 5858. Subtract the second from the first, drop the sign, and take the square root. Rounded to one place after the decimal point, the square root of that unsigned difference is 5.2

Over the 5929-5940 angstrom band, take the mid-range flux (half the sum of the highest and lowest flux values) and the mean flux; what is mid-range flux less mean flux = -0.22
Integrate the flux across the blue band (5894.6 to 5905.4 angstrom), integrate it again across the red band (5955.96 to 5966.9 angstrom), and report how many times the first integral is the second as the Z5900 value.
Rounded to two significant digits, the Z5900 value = 0.65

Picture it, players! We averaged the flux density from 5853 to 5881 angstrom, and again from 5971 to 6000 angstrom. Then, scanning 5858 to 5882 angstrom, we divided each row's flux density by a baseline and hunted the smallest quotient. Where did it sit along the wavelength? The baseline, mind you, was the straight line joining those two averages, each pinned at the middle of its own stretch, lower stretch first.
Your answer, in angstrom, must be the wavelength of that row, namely 5880.33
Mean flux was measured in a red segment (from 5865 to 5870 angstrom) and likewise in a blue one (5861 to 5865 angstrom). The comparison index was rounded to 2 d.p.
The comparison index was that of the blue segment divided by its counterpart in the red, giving 1.06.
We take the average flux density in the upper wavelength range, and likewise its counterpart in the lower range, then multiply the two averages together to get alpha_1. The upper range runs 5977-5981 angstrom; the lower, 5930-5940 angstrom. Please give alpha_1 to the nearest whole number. 117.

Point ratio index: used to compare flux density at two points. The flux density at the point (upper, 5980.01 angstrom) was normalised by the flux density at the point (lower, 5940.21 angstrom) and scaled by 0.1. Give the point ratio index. 0.113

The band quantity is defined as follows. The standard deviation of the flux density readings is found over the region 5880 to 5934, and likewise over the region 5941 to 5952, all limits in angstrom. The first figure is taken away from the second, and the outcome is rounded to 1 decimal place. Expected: -2.2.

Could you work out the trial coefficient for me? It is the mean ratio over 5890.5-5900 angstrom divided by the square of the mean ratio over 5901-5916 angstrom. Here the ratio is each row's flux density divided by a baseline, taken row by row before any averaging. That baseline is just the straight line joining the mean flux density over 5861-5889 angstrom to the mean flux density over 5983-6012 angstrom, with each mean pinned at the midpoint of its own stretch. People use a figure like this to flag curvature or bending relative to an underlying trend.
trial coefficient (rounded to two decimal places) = 0.50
